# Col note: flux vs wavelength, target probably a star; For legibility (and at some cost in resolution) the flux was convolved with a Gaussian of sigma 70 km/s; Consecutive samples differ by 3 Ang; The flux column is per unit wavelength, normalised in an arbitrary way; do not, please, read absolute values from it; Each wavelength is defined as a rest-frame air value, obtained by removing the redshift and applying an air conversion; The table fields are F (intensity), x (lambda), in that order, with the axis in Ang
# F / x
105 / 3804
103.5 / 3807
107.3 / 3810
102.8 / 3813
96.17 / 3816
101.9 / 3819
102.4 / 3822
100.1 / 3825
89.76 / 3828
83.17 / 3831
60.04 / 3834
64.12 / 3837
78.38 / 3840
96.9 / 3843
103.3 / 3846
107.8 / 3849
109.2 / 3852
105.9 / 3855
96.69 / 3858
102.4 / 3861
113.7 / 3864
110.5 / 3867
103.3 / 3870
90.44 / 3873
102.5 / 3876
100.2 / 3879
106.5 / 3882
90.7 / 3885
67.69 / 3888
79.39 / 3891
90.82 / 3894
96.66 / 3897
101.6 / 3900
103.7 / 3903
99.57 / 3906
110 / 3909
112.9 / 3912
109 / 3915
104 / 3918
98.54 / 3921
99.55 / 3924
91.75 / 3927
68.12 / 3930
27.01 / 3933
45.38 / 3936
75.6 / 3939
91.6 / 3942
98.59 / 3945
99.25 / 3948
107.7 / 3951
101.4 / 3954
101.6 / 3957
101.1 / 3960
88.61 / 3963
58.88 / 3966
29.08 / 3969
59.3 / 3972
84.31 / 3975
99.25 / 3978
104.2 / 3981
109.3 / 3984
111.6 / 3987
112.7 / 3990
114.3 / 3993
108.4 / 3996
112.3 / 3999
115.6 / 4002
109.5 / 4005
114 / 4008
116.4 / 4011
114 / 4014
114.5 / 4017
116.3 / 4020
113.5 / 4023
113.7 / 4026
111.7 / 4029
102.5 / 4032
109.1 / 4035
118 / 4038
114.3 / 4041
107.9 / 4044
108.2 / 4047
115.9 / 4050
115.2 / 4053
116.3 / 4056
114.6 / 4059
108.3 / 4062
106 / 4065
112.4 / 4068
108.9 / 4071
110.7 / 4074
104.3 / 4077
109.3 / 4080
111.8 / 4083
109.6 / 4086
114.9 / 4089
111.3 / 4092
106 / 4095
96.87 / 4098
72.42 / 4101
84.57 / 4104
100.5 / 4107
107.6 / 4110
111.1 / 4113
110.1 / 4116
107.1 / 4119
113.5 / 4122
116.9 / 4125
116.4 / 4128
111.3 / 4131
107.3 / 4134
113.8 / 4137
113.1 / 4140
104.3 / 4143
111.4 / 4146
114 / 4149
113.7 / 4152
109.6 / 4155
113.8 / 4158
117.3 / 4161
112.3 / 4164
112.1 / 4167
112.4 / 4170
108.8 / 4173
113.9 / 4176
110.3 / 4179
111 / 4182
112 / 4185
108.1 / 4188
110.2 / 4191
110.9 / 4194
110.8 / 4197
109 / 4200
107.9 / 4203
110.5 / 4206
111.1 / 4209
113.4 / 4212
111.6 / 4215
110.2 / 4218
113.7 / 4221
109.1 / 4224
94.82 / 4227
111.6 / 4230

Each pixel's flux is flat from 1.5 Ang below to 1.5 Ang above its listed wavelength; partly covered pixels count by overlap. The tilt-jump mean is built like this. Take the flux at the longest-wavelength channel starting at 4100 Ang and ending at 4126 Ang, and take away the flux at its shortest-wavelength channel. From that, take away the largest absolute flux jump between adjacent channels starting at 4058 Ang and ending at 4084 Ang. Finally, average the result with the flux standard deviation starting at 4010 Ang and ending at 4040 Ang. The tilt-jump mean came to 21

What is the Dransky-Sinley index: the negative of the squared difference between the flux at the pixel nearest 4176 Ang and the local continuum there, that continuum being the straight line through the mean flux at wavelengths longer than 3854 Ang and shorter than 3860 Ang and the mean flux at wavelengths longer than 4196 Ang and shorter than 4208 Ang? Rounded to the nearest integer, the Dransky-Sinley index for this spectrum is -25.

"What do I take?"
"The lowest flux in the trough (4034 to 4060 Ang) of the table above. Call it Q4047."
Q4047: 107.9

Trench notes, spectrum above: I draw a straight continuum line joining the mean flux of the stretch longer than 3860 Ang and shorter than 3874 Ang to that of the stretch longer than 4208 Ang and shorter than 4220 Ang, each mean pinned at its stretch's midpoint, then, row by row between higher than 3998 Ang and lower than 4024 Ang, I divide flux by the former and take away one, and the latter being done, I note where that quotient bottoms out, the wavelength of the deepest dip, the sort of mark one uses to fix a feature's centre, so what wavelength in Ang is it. 4005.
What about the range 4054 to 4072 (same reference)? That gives 4065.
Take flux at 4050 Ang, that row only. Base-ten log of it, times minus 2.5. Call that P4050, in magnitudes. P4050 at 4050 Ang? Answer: -5.16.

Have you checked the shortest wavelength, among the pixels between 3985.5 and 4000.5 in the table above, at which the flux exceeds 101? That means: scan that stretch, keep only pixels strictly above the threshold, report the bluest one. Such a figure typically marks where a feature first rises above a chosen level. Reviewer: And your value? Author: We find 3987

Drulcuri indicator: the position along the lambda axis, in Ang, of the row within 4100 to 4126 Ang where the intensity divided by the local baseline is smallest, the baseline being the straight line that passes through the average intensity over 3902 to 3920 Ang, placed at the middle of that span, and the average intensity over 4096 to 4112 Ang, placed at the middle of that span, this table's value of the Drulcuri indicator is 4101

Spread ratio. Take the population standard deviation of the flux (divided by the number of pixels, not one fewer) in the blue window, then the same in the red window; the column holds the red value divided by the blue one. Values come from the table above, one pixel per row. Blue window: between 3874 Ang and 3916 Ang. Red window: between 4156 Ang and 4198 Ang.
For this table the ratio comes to 0.19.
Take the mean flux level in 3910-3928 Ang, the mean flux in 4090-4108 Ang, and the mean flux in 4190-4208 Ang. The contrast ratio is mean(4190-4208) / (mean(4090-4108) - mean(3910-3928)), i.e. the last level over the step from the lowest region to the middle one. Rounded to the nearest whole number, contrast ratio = -15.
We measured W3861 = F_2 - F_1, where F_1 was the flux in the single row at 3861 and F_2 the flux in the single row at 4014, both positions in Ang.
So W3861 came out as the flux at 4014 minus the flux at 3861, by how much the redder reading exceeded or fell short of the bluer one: 12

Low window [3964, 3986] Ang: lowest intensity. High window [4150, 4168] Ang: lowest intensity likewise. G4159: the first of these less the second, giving -81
